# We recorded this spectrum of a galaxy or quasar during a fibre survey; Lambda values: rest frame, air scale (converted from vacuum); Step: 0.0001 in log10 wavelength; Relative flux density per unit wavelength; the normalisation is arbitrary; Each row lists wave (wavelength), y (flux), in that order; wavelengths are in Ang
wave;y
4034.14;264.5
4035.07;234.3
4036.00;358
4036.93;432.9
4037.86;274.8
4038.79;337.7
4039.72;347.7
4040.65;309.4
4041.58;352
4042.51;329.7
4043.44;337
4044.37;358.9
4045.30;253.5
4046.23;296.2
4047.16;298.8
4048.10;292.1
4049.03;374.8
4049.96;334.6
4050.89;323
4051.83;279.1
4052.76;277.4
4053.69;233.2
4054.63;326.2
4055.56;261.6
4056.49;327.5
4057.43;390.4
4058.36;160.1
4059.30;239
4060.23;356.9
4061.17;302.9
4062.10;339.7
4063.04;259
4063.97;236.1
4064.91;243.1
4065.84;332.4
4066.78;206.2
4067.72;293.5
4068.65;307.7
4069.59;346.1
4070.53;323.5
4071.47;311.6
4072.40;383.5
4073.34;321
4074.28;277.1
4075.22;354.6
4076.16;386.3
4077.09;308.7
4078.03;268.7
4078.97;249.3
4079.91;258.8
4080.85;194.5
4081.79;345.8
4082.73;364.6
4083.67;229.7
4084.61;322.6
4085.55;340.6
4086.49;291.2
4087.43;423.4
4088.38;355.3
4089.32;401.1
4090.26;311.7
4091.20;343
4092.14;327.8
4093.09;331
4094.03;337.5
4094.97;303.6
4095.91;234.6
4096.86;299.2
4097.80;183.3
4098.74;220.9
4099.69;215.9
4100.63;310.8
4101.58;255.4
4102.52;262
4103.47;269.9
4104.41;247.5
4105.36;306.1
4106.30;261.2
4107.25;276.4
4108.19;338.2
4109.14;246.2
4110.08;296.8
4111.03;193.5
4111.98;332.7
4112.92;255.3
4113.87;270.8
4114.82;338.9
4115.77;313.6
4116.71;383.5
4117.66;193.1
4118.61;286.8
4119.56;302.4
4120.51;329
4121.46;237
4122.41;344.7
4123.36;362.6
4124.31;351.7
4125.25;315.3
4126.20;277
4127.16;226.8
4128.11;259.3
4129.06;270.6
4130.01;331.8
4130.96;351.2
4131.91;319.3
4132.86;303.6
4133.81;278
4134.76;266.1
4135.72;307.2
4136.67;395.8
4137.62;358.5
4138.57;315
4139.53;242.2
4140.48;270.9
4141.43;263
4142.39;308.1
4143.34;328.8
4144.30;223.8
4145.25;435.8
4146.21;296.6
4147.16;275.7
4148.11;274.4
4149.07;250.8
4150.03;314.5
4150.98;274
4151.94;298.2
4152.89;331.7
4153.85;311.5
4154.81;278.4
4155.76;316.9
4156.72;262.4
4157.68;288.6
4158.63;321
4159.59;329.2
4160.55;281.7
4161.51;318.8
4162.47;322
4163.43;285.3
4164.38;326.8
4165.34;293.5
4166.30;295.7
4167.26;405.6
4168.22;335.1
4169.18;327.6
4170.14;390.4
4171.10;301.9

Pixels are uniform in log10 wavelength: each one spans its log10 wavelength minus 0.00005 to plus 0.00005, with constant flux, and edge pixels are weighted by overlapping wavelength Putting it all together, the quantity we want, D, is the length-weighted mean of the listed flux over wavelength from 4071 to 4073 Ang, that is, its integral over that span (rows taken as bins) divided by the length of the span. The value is 347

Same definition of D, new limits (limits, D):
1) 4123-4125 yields 354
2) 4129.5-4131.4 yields 340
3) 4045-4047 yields 281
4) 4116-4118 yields 299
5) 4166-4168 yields 353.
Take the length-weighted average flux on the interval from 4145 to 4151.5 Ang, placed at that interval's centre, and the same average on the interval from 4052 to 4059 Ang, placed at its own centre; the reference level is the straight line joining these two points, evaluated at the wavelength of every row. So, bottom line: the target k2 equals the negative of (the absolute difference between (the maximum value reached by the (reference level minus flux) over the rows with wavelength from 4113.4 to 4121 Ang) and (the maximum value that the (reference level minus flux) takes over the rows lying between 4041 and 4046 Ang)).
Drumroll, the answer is -74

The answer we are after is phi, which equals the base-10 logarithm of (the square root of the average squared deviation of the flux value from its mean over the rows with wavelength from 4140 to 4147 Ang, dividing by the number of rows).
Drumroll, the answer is 1.8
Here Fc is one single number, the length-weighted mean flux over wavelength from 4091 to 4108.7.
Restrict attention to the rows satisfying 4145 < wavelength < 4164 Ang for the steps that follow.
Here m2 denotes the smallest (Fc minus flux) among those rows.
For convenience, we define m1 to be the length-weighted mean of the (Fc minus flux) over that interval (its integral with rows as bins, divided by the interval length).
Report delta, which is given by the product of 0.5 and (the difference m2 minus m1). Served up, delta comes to -67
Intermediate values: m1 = -23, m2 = -157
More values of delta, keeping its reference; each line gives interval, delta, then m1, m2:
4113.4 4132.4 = -40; -24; -104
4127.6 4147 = -65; -26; -157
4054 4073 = -47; -18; -111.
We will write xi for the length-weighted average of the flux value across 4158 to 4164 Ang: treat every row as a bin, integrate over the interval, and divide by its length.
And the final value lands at 310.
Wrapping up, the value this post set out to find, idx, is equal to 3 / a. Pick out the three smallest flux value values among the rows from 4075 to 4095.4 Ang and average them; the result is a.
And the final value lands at 0.0134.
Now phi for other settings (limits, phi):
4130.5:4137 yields 1.6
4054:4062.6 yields 1.8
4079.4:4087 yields 1.8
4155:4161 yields 1.4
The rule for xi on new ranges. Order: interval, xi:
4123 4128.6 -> 297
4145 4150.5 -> 302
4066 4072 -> 301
